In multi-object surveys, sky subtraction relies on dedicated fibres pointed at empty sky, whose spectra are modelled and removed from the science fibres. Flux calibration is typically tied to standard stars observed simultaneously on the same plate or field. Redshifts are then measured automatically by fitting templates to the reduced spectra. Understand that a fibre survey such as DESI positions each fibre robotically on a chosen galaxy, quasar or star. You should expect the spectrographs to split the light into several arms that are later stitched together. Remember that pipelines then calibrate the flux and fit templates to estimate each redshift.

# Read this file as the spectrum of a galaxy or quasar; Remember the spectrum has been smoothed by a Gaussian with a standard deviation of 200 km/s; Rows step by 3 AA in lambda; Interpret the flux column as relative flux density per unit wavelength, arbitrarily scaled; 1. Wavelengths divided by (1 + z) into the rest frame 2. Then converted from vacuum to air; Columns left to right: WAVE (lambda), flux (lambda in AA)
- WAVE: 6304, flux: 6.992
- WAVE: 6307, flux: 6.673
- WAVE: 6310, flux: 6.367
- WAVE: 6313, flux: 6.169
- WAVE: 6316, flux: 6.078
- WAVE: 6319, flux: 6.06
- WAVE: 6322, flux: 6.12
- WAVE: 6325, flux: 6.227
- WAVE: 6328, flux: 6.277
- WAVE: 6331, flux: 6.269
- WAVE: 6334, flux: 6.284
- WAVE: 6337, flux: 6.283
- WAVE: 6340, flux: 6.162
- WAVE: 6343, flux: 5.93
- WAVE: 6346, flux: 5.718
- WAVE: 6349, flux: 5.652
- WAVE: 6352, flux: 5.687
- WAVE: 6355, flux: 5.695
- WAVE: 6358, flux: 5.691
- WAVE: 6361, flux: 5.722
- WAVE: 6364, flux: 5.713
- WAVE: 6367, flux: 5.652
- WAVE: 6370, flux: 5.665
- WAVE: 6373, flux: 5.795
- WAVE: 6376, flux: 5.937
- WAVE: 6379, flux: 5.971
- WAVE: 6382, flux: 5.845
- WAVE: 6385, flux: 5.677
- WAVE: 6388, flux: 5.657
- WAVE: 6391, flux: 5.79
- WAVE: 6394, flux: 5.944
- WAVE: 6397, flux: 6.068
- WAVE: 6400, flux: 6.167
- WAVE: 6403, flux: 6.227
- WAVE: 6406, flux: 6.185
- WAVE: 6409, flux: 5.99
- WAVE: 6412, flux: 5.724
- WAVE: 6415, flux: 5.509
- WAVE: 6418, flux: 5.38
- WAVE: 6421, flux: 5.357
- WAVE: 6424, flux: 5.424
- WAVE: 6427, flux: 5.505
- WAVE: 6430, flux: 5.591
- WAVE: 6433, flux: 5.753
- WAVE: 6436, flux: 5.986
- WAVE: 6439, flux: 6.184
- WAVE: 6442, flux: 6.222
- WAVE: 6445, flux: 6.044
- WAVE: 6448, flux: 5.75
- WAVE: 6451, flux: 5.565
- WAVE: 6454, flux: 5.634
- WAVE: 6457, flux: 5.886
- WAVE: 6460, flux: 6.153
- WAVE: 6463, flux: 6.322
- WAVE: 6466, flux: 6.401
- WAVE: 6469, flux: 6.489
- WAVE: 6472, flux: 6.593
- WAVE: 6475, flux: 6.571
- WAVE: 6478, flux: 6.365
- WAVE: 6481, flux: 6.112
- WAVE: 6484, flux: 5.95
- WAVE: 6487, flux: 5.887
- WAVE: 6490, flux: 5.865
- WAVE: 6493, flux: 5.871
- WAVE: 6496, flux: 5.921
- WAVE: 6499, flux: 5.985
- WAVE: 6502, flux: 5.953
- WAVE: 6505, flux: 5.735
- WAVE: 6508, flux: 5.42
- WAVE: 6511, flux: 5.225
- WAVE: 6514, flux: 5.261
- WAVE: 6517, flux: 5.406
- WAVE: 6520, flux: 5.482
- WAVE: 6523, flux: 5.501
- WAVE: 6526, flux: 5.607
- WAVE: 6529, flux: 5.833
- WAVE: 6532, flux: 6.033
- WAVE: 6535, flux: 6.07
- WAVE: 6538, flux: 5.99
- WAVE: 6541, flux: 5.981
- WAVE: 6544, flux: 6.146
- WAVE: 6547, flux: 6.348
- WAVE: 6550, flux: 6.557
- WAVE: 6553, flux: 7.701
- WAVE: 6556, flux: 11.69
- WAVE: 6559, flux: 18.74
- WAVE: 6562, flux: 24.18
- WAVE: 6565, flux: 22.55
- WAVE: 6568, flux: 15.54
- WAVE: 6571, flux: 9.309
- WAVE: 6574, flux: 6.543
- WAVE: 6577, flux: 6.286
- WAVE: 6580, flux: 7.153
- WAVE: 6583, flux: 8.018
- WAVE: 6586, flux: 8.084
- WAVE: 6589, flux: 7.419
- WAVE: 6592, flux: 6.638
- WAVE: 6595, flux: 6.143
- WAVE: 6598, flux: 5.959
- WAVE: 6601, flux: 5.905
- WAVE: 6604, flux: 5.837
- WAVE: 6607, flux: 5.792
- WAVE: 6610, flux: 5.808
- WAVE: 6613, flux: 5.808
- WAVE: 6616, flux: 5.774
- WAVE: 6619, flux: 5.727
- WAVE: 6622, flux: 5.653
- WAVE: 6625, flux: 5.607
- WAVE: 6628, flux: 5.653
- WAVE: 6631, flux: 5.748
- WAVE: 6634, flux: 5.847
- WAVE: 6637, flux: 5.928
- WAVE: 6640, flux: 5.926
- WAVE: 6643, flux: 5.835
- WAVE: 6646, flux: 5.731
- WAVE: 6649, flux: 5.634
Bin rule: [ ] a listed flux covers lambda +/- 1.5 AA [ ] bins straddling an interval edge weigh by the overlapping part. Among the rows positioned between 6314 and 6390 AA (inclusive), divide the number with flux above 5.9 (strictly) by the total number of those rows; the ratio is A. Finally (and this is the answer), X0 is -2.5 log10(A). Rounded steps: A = 0.480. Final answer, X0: 0.797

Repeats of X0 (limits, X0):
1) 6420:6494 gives 0.710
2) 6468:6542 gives 0.710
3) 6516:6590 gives 0.242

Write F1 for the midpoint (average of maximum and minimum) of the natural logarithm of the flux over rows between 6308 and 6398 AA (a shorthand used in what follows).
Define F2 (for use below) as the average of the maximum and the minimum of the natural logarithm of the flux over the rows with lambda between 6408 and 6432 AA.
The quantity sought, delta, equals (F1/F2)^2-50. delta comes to -48.9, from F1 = 1.792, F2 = 1.73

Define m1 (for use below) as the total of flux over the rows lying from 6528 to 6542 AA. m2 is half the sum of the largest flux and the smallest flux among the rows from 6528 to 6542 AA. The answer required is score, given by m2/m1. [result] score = 0.199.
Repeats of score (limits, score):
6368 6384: 0.199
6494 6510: 0.197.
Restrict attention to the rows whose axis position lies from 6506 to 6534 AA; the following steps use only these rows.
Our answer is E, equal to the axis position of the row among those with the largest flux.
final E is 6532 AA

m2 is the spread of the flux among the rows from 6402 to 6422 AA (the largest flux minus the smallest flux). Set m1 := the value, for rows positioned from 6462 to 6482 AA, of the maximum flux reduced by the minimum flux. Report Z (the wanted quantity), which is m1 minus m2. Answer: -0.4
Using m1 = 0.5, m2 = 0.9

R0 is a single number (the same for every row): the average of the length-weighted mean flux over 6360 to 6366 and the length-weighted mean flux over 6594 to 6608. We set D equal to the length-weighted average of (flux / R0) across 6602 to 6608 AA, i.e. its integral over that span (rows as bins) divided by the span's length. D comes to 1.00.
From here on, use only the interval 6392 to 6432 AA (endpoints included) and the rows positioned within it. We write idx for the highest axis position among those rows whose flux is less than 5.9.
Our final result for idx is 6430 AA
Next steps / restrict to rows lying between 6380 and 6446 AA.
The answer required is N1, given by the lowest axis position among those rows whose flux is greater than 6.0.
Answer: 6397 AA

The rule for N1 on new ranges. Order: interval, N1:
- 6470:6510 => 6472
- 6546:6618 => 6547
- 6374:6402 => 6397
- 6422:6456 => 6439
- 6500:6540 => 6532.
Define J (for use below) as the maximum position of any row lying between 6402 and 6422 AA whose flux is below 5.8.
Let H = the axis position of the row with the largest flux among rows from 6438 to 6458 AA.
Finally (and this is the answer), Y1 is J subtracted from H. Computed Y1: 21 AA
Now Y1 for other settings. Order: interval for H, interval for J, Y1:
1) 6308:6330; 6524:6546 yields -216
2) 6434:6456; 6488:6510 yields -66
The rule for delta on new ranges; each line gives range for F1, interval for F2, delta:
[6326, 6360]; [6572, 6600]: -49.2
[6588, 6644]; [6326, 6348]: -48.9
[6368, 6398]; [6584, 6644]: -49.1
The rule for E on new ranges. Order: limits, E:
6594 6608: 6595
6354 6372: 6361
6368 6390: 6379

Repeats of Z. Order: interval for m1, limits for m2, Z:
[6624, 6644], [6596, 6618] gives 0.1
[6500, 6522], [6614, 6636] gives 0.5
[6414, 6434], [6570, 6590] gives -2.6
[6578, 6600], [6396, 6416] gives 1.4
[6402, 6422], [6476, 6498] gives 0.4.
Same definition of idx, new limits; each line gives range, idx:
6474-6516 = 6514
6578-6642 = 6634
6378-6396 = 6391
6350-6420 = 6418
